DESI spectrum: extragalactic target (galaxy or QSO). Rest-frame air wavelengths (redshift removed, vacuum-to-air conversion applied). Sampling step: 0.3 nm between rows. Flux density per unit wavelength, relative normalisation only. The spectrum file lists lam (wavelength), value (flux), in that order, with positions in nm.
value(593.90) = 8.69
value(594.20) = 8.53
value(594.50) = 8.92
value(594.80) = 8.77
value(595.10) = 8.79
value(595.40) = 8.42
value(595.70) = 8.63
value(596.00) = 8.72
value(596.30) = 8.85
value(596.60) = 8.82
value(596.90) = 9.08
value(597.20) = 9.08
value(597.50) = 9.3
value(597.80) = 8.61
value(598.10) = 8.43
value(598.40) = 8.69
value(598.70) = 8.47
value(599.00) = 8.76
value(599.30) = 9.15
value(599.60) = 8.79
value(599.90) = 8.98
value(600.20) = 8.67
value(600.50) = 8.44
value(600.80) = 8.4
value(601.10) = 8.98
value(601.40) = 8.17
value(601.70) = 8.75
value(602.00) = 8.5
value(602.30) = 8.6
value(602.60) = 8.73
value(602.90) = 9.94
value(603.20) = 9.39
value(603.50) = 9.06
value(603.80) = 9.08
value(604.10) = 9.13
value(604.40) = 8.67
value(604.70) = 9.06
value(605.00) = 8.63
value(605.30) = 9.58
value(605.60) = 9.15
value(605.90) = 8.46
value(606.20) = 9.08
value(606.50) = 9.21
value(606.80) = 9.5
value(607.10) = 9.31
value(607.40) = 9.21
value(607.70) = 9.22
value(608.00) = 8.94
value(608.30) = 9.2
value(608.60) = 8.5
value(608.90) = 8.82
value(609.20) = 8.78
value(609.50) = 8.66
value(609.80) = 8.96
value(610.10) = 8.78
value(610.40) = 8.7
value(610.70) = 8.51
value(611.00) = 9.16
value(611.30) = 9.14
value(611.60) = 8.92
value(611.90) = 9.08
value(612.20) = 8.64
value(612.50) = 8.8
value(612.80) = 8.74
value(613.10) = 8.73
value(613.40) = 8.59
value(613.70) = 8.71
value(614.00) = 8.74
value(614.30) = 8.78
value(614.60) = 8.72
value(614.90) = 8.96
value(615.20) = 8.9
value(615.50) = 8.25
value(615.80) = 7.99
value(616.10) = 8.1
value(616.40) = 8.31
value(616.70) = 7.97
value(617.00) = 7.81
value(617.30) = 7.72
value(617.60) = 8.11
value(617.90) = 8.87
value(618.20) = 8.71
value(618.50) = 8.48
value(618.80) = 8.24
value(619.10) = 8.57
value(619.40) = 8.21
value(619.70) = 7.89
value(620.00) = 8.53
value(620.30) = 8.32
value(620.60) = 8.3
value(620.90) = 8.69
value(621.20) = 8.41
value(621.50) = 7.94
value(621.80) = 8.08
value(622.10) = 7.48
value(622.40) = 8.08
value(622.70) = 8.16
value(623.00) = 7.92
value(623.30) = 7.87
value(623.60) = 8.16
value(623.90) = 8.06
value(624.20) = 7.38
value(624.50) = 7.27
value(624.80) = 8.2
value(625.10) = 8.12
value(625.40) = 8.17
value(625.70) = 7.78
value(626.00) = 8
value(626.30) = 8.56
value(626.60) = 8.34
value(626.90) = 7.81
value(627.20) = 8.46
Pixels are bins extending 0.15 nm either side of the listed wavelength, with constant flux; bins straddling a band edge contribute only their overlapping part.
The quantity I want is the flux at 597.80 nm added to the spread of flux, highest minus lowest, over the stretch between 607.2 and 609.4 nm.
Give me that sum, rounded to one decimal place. 9.3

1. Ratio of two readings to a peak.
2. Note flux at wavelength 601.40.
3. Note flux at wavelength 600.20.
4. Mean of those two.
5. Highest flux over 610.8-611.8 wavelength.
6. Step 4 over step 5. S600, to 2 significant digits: 0.92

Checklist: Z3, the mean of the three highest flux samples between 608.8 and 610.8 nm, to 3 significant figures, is 8.85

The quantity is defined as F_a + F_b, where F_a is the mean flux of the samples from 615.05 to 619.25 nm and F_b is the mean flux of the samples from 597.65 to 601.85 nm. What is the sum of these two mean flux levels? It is 17.0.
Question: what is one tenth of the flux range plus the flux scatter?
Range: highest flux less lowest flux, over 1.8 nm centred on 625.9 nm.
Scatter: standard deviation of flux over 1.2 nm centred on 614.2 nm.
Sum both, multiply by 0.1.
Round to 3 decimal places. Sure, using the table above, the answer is 0.081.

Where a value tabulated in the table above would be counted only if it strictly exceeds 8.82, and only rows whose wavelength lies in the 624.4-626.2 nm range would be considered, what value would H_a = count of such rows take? 0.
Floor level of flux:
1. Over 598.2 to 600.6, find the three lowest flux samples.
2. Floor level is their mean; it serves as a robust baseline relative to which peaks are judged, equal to 8.53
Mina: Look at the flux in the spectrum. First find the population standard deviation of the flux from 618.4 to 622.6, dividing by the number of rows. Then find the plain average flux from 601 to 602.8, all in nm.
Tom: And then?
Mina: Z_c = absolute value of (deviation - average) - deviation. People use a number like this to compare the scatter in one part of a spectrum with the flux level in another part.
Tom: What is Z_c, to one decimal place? 8.0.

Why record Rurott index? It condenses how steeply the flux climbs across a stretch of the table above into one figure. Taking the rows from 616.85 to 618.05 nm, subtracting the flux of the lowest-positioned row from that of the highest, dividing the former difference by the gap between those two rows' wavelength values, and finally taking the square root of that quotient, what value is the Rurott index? 1.1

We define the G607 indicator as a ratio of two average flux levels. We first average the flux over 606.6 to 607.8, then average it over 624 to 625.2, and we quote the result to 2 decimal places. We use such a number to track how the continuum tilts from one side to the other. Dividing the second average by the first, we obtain 0.83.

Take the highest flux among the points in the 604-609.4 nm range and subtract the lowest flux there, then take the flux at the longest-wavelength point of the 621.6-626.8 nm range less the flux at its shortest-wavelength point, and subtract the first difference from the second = -0.86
